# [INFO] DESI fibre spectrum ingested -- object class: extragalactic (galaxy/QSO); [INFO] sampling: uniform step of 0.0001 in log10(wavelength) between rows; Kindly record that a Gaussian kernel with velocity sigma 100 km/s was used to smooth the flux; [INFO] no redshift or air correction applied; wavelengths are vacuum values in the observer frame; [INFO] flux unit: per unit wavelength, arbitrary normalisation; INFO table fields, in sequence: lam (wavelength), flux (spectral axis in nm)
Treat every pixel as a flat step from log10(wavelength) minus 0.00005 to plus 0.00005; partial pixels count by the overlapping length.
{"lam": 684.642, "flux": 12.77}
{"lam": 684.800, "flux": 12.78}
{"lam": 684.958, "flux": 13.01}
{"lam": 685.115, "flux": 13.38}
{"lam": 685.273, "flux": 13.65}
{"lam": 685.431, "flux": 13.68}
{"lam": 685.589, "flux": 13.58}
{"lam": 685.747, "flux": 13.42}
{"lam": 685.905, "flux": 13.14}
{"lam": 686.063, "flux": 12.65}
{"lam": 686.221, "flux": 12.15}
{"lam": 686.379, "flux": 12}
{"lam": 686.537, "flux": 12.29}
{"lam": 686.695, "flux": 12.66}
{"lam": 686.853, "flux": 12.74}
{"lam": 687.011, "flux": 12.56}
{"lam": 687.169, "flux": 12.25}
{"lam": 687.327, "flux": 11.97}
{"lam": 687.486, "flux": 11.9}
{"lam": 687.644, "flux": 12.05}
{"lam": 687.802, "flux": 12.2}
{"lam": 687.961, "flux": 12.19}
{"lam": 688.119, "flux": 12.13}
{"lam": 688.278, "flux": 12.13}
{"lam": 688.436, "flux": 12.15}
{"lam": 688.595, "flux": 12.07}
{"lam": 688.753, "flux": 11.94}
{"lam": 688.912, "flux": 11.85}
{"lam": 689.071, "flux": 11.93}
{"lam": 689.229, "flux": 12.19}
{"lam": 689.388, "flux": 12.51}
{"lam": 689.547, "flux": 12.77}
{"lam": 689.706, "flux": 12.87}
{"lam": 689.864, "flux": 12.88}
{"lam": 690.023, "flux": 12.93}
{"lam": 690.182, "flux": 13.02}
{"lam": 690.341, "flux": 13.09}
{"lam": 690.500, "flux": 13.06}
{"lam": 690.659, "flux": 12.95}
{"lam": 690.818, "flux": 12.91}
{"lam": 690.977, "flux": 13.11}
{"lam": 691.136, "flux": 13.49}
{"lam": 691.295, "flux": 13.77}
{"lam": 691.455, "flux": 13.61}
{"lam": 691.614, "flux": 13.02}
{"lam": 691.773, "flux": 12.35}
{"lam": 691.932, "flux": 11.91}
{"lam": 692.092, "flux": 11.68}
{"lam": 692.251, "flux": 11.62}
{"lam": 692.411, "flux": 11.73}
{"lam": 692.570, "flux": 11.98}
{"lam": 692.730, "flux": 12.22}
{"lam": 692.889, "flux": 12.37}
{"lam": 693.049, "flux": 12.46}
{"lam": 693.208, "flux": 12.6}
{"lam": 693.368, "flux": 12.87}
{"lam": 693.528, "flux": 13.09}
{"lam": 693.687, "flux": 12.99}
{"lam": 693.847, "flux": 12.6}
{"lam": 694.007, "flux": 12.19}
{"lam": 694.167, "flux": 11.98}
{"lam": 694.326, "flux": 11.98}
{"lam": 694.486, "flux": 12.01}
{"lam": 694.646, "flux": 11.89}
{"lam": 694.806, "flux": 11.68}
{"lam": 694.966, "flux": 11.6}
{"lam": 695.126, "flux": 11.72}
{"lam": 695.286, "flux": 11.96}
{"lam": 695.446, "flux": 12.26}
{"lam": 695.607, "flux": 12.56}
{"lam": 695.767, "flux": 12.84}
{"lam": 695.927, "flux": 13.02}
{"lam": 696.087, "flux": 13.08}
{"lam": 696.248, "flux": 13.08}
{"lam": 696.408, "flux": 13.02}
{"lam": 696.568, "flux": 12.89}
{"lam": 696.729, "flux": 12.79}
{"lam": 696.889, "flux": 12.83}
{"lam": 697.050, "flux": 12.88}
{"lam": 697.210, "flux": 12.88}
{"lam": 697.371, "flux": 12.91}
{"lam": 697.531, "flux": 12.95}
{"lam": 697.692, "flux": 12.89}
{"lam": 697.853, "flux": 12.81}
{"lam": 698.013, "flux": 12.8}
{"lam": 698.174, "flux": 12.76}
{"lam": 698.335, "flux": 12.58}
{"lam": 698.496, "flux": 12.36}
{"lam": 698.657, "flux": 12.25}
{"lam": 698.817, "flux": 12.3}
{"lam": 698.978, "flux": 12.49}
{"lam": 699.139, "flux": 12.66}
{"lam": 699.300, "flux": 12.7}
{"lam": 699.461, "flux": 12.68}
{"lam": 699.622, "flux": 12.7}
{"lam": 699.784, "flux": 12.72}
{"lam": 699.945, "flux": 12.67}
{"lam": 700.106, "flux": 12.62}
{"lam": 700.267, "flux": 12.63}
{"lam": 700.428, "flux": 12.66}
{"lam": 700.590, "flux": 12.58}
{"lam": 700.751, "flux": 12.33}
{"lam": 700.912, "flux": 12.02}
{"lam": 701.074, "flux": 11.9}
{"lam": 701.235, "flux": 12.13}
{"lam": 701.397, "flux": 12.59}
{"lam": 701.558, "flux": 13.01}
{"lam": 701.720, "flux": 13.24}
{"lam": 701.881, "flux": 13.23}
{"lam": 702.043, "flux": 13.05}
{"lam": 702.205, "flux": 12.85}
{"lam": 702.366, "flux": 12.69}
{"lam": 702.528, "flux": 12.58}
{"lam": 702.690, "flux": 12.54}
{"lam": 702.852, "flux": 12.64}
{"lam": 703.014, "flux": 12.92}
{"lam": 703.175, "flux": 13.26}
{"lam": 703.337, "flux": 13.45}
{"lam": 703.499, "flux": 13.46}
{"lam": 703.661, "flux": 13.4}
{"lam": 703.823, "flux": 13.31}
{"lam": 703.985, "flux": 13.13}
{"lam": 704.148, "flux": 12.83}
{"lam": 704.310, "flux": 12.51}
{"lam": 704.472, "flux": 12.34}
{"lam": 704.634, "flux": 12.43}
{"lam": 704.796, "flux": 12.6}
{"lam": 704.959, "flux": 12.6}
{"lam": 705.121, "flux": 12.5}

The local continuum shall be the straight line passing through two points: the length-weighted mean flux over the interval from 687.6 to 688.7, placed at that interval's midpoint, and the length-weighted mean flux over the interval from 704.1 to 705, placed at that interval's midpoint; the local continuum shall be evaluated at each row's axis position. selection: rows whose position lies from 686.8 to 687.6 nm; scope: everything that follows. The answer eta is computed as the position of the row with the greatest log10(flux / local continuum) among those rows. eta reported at 686.853 nm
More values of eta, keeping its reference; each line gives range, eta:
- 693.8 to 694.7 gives 693.847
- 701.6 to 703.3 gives 701.720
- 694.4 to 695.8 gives 695.767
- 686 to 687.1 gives 686.853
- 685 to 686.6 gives 685.431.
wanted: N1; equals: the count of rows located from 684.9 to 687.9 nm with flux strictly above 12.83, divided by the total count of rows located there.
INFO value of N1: 0.37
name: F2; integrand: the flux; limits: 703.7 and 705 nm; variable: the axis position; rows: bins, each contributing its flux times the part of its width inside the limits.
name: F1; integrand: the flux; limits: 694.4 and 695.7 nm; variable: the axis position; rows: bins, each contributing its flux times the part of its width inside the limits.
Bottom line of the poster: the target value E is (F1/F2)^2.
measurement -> 0.88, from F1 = 15.6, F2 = 16.6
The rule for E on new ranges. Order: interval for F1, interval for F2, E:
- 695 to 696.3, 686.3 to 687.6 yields 1.04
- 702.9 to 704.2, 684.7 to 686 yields 0.99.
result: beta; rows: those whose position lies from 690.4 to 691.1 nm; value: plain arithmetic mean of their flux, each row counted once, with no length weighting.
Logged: 13.0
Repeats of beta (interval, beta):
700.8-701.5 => 12.2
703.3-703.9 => 13.4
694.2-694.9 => 11.9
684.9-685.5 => 13.4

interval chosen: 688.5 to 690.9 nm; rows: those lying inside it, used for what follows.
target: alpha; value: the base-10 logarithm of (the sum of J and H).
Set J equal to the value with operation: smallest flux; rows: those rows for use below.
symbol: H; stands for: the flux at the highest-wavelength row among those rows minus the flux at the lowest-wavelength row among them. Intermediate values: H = 0.8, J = 11.85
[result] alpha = 1.10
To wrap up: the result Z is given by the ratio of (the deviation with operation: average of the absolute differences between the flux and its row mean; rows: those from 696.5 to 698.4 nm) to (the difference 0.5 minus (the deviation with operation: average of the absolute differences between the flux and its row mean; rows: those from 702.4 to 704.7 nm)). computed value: 0.5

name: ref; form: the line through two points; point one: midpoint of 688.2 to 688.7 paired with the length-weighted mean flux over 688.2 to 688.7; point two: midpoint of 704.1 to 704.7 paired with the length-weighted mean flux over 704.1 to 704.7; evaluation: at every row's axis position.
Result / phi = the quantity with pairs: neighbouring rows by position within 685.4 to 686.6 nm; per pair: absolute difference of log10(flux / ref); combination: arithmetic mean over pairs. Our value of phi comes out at 0.0097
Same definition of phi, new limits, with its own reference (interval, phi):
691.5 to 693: 0.0096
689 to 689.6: 0.0097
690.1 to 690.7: 0.0024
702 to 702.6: 0.0055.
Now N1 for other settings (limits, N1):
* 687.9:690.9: 0.42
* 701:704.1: 0.63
